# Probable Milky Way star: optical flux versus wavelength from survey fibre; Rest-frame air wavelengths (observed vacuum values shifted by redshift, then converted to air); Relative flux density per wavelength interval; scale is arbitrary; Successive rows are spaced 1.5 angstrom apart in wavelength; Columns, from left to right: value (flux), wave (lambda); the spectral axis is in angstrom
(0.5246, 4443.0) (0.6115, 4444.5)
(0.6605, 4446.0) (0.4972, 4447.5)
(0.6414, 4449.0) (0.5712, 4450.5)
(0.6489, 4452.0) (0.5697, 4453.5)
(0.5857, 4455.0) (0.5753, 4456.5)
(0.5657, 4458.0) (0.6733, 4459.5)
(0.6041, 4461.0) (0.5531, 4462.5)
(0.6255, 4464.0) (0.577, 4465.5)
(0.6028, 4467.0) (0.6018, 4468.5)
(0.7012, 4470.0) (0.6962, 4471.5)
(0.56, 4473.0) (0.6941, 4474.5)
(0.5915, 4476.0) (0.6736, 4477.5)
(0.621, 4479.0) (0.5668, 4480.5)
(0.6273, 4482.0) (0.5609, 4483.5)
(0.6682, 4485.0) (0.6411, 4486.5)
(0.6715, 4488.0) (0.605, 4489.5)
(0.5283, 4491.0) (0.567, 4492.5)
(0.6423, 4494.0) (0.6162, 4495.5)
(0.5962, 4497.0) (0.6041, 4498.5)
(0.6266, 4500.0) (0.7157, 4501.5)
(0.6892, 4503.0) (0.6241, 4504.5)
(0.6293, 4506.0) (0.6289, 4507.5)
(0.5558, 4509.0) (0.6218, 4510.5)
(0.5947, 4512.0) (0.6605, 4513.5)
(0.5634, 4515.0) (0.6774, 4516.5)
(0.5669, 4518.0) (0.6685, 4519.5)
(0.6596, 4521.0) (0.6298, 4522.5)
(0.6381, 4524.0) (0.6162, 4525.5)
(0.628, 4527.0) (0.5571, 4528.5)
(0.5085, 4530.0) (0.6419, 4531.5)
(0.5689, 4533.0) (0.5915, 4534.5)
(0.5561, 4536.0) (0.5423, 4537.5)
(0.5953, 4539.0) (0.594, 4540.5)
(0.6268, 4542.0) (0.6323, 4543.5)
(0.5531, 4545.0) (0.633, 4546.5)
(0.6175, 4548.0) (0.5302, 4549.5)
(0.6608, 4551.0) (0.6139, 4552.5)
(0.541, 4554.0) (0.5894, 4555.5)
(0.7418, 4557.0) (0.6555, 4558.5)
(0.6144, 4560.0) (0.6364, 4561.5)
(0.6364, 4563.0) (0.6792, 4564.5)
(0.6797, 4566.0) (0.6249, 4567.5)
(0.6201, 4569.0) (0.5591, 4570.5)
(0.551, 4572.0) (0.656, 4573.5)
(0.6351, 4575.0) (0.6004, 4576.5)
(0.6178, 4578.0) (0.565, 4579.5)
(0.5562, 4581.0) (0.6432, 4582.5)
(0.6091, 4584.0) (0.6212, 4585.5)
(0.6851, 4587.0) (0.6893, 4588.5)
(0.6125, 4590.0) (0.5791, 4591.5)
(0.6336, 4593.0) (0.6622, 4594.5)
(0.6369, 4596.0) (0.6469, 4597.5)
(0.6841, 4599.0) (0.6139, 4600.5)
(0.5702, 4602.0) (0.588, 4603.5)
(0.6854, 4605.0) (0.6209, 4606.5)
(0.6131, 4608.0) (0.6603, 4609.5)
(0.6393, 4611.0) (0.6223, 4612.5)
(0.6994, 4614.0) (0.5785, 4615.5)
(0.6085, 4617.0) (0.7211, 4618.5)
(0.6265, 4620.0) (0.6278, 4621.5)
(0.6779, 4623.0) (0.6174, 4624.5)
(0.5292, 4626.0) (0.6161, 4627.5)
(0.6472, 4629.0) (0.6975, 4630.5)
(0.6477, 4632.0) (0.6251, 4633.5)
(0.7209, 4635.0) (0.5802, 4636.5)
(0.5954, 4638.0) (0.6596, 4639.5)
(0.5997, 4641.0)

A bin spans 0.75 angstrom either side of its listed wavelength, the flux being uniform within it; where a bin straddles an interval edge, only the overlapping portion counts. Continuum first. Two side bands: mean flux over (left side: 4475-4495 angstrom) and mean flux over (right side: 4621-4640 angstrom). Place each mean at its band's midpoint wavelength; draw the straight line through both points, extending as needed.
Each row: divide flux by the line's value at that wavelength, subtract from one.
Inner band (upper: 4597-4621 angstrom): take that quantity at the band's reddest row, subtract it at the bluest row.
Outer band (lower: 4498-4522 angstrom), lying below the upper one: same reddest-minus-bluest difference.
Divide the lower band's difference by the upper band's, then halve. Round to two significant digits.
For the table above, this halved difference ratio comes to -1.1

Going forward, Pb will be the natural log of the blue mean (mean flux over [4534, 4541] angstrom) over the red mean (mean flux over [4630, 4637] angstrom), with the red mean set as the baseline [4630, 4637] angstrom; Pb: -0.13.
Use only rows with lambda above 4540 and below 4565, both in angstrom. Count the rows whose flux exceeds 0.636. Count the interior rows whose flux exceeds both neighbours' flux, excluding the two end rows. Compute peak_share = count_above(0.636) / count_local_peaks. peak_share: 1.5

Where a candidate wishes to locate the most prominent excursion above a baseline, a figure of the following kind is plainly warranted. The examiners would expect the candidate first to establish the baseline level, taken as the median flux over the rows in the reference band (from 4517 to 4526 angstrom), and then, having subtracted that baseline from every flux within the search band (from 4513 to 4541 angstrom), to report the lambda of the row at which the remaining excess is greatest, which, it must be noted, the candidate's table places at 4516.5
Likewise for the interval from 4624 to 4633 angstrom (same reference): 4630.5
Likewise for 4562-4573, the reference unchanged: 4566.0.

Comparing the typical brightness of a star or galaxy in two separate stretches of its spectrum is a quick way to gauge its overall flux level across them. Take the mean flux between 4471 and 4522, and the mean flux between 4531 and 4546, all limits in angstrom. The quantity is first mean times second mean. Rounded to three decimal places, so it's 0.368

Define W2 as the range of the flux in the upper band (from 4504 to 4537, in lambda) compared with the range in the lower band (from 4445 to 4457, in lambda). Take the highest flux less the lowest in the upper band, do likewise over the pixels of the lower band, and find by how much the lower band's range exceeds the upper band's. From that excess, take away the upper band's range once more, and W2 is -0.17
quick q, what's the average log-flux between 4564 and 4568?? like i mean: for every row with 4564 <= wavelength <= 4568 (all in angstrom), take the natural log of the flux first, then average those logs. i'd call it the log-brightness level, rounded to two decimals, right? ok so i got -0.41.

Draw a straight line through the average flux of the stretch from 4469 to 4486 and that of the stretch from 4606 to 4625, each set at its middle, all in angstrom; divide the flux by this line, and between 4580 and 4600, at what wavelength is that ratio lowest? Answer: 4581.0 angstrom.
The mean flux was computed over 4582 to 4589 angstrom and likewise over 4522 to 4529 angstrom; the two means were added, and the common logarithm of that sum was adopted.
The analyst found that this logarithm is 0.102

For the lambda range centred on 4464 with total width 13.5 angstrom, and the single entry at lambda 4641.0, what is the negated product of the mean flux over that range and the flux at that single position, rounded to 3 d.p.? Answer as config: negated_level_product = -0.367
